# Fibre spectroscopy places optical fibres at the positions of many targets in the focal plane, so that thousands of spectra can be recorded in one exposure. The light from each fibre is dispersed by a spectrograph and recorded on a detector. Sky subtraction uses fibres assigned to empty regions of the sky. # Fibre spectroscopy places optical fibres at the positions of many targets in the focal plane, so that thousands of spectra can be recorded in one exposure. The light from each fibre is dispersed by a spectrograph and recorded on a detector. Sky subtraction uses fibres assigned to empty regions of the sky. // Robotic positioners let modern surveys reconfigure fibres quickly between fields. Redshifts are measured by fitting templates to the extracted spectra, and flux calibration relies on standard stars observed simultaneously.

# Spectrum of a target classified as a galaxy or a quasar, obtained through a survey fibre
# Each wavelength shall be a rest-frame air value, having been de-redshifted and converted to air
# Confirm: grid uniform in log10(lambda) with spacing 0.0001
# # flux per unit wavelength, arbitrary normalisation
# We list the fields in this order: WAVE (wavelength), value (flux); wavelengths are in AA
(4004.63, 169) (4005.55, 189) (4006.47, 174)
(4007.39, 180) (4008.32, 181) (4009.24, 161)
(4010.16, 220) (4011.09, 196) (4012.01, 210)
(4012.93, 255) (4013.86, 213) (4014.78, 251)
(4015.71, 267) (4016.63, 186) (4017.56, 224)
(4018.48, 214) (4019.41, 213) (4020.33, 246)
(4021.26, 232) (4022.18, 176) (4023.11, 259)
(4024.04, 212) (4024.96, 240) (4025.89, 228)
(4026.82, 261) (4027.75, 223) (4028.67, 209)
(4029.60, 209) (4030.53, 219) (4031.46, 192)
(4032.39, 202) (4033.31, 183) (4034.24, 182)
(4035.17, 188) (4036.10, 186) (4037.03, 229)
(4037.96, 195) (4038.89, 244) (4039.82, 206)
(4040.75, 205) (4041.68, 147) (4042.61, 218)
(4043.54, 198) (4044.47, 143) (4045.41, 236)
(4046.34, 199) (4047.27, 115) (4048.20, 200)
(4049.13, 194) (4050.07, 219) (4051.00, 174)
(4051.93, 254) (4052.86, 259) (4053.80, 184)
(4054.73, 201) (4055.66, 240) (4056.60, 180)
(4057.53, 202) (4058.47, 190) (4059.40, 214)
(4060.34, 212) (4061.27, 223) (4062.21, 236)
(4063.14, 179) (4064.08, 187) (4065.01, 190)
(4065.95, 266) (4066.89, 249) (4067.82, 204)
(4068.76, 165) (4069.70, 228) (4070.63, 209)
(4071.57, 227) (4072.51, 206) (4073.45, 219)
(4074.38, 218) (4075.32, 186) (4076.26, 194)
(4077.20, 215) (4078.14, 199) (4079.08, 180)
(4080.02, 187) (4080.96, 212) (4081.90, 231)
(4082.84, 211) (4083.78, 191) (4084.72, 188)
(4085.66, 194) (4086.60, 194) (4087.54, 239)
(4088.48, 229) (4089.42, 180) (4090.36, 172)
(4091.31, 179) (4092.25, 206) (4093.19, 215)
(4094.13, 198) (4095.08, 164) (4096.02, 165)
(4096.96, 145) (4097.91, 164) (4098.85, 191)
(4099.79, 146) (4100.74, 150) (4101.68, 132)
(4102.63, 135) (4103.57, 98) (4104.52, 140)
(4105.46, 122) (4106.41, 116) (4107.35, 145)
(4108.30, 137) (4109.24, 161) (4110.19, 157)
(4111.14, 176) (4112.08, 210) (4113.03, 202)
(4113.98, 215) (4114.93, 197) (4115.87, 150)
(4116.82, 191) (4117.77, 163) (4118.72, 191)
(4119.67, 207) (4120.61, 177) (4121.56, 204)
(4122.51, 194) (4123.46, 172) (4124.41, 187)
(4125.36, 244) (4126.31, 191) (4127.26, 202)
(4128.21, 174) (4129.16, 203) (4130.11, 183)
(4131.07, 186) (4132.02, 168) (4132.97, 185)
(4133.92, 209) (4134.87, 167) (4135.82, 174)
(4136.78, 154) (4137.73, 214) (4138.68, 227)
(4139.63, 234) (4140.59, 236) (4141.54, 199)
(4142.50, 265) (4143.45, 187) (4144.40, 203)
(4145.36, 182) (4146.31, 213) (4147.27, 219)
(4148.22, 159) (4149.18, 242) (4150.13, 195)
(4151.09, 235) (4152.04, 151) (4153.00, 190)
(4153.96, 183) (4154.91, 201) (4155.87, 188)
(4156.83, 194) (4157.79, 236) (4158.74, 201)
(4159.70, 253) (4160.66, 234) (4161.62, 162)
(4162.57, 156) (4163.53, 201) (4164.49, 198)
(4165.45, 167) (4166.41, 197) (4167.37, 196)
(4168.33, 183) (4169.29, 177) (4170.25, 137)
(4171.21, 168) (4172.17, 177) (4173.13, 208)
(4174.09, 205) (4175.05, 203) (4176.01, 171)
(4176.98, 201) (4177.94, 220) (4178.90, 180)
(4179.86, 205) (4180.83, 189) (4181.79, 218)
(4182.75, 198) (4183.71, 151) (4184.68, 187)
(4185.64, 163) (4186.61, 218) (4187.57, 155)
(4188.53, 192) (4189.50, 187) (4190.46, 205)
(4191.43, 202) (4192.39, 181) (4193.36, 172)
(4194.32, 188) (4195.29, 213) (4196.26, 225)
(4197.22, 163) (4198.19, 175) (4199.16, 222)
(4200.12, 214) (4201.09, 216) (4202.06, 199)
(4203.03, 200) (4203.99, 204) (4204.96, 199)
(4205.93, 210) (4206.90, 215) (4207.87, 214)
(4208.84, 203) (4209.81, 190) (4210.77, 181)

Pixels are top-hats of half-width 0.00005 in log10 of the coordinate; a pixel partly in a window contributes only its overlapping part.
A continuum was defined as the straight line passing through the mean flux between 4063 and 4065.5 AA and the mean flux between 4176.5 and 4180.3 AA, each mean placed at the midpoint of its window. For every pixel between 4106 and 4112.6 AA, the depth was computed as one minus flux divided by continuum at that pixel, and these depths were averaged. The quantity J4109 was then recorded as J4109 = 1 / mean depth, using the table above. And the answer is 6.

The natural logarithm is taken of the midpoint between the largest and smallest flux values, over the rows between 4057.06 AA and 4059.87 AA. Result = 5.31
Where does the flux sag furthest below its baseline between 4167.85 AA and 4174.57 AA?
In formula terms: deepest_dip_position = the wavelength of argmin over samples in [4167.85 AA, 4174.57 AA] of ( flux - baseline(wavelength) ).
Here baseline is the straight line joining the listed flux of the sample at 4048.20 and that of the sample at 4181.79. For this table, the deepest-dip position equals 4170.25 AA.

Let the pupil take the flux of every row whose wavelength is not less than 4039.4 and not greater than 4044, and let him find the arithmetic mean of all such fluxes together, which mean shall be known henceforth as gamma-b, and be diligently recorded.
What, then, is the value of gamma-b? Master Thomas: 195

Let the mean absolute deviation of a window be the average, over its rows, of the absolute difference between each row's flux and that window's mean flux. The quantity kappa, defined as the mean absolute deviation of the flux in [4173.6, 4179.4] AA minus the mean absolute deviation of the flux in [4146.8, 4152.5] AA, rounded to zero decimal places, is -18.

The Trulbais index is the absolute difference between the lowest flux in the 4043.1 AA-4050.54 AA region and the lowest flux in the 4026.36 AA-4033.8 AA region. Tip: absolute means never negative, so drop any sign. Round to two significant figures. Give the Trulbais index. 68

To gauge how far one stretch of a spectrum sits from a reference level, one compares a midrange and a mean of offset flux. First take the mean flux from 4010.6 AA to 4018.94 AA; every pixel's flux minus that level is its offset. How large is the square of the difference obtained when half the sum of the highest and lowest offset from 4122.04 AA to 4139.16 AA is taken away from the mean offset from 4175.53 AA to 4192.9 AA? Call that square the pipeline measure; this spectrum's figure 78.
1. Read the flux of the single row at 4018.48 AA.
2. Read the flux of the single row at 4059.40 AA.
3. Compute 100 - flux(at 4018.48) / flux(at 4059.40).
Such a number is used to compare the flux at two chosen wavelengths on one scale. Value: 99.0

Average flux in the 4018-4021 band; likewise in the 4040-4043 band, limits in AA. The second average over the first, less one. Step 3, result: -0.15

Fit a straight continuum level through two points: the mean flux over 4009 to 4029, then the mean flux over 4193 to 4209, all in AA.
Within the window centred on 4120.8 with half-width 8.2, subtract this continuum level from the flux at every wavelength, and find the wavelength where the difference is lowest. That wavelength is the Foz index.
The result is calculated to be 4115.87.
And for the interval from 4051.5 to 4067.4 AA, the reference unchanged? 4063.14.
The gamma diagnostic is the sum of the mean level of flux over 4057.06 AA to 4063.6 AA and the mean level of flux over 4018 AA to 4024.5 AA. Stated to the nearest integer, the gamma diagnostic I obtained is 430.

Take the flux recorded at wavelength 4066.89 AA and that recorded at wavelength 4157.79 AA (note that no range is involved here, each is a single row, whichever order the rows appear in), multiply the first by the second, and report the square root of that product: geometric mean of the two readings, 242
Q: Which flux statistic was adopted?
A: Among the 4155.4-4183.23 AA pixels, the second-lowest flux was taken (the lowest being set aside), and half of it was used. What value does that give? 78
